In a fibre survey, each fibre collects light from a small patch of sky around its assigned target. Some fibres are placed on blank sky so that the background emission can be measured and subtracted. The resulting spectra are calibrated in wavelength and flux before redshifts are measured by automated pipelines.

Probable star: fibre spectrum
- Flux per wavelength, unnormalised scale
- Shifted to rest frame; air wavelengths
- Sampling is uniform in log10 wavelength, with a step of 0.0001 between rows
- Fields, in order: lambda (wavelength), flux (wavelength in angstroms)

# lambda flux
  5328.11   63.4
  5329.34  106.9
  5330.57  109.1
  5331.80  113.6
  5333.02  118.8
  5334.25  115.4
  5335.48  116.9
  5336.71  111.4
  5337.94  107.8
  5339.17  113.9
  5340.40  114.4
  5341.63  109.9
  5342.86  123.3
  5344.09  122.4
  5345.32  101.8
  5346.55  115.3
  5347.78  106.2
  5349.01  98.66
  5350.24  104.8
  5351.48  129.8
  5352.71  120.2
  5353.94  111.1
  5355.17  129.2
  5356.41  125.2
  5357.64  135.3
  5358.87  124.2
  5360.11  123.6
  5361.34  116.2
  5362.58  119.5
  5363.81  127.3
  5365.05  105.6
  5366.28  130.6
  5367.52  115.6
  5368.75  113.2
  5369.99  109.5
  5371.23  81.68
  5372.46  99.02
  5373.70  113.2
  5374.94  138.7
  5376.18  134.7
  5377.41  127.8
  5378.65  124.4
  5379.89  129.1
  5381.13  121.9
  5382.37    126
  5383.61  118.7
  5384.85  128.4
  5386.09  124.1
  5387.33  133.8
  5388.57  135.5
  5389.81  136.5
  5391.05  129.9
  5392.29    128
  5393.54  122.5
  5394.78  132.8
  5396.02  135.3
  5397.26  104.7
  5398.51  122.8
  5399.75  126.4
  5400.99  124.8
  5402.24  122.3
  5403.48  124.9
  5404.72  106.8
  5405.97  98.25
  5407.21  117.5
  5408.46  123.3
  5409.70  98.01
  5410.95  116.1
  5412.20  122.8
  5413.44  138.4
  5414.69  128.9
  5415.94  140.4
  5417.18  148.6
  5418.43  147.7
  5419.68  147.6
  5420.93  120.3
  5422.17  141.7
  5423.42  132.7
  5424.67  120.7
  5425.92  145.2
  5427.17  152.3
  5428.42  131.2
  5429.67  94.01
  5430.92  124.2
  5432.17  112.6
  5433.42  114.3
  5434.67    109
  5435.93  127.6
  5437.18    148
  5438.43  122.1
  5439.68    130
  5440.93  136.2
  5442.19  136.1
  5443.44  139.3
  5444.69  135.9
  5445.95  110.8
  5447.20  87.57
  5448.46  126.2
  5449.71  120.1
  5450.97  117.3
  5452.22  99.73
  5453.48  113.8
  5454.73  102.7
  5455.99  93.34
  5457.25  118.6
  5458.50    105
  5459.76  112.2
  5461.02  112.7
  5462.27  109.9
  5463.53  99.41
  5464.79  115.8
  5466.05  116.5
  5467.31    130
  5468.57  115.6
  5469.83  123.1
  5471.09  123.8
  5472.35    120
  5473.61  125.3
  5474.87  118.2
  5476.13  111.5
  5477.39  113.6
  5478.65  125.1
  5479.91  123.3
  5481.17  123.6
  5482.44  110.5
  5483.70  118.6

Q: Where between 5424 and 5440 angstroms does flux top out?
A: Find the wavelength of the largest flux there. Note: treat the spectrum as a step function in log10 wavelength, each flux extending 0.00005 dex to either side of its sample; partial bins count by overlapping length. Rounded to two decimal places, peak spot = 5427.17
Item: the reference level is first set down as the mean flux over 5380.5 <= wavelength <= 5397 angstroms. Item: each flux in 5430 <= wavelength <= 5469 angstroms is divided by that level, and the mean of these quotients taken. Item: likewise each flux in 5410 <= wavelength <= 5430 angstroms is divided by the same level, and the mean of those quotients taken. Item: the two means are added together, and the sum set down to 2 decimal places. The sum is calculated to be 1.95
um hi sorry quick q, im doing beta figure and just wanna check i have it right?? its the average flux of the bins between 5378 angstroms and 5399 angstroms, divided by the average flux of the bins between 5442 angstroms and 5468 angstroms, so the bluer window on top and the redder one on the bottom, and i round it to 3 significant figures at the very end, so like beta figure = 1.11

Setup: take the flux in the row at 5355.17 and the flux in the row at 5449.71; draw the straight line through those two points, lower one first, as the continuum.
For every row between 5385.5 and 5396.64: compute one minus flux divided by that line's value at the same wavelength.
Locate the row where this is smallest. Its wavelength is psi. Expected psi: 5389.81 angstroms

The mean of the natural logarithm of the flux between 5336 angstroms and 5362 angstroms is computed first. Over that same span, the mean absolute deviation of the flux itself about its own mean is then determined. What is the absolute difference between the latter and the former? 3.4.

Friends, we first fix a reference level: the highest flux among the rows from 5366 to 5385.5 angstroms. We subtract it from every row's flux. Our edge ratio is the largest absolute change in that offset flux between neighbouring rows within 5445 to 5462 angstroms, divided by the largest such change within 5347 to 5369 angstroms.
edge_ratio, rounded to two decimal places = 1.55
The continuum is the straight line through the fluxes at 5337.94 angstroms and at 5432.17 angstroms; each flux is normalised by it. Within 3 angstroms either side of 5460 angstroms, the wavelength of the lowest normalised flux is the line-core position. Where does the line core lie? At 5458.50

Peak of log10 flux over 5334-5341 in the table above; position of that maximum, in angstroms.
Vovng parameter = 5335.48 angstroms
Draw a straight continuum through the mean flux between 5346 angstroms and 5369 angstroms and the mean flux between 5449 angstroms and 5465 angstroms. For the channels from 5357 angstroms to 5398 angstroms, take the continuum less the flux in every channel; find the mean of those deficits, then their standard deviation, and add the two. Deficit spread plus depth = 7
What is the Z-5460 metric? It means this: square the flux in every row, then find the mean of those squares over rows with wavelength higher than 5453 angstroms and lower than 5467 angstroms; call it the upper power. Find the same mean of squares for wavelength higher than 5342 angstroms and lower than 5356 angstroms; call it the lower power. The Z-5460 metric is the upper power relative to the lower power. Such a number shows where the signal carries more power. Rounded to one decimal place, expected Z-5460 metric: 0.9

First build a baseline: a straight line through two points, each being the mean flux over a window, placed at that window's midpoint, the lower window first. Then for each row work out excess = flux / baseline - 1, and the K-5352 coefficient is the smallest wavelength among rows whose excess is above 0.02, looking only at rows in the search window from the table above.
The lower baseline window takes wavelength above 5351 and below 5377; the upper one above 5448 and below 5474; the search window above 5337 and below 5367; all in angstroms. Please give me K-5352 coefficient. 5342.86 angstroms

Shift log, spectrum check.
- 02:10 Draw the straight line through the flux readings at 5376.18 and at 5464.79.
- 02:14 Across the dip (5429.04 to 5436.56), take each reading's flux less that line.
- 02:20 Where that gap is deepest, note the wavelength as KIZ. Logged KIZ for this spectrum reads 5429.67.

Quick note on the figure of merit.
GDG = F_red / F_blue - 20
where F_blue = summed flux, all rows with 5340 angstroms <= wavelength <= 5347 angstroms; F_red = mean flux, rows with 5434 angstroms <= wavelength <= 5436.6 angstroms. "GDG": -19.8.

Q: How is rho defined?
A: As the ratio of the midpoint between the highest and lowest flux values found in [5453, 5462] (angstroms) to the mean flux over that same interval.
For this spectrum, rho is 0.978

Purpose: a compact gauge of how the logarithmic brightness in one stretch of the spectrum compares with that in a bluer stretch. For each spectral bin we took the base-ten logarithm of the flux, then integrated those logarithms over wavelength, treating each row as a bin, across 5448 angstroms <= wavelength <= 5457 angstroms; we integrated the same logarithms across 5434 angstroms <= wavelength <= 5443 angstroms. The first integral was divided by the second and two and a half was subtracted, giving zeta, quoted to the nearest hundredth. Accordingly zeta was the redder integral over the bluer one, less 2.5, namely -1.53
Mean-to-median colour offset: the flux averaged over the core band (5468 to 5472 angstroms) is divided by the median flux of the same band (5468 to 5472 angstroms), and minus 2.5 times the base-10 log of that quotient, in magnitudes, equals 0.020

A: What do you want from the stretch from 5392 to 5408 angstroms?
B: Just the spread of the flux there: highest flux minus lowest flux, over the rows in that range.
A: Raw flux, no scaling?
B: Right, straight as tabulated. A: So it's 37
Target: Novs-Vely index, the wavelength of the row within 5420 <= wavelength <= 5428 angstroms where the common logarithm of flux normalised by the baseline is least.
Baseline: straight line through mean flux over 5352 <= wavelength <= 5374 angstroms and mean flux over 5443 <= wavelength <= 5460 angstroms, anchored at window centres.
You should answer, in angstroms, 5420.93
